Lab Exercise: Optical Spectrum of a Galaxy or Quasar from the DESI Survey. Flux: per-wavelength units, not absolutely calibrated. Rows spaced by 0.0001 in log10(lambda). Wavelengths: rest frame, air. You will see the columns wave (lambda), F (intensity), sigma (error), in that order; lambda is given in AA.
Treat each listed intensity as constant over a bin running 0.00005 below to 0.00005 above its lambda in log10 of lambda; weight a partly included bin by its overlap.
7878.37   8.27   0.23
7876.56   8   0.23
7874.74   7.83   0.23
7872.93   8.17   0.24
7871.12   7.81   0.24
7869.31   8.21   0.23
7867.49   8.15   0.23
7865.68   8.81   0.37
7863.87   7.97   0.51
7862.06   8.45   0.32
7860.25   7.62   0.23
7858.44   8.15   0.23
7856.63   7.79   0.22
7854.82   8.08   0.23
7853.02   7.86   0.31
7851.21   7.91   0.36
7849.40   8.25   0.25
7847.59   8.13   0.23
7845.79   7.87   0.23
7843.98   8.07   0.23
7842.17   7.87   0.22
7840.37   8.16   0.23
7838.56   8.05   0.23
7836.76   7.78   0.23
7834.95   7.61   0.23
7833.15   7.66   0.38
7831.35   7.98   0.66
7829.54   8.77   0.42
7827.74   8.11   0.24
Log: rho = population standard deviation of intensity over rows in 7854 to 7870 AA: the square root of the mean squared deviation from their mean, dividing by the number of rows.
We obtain 0.33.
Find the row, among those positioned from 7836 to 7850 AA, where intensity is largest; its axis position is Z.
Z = 7849.40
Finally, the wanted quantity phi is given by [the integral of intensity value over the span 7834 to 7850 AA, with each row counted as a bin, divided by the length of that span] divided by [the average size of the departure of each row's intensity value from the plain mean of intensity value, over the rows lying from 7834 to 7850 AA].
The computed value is 46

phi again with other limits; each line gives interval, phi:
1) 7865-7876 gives 35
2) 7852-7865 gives 39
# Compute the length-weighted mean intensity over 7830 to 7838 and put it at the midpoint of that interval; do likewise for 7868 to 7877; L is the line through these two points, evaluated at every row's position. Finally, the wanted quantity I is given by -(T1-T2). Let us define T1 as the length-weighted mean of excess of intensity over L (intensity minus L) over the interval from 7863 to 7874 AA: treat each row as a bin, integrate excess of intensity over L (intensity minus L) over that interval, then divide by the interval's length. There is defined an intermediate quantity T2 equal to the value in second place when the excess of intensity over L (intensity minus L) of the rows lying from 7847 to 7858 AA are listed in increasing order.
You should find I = -0.25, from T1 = 0.20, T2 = -0.05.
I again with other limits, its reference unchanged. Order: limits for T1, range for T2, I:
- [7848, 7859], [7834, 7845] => -0.15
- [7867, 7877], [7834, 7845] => -0.08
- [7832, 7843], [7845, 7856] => -0.03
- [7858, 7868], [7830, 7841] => -0.40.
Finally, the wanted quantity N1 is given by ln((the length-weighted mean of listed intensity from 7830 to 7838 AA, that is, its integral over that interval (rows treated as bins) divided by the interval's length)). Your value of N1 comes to 2.057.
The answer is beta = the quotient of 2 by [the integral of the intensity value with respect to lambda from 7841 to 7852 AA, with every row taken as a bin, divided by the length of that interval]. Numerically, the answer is 0.249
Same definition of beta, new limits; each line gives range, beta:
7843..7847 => 0.251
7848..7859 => 0.250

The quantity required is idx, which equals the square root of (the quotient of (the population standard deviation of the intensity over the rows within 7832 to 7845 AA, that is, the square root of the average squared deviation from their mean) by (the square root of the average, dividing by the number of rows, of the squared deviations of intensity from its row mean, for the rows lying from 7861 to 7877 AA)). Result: 0.81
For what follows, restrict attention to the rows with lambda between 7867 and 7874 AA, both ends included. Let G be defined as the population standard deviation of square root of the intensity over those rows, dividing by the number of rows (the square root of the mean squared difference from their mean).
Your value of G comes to 0.0283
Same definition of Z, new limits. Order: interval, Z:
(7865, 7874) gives 7865.68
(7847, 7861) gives 7849.40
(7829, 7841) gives 7829.54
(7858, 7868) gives 7865.68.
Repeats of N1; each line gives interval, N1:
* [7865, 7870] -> 2.124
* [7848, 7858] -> 2.079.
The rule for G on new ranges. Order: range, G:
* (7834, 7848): 0.0319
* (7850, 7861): 0.0314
